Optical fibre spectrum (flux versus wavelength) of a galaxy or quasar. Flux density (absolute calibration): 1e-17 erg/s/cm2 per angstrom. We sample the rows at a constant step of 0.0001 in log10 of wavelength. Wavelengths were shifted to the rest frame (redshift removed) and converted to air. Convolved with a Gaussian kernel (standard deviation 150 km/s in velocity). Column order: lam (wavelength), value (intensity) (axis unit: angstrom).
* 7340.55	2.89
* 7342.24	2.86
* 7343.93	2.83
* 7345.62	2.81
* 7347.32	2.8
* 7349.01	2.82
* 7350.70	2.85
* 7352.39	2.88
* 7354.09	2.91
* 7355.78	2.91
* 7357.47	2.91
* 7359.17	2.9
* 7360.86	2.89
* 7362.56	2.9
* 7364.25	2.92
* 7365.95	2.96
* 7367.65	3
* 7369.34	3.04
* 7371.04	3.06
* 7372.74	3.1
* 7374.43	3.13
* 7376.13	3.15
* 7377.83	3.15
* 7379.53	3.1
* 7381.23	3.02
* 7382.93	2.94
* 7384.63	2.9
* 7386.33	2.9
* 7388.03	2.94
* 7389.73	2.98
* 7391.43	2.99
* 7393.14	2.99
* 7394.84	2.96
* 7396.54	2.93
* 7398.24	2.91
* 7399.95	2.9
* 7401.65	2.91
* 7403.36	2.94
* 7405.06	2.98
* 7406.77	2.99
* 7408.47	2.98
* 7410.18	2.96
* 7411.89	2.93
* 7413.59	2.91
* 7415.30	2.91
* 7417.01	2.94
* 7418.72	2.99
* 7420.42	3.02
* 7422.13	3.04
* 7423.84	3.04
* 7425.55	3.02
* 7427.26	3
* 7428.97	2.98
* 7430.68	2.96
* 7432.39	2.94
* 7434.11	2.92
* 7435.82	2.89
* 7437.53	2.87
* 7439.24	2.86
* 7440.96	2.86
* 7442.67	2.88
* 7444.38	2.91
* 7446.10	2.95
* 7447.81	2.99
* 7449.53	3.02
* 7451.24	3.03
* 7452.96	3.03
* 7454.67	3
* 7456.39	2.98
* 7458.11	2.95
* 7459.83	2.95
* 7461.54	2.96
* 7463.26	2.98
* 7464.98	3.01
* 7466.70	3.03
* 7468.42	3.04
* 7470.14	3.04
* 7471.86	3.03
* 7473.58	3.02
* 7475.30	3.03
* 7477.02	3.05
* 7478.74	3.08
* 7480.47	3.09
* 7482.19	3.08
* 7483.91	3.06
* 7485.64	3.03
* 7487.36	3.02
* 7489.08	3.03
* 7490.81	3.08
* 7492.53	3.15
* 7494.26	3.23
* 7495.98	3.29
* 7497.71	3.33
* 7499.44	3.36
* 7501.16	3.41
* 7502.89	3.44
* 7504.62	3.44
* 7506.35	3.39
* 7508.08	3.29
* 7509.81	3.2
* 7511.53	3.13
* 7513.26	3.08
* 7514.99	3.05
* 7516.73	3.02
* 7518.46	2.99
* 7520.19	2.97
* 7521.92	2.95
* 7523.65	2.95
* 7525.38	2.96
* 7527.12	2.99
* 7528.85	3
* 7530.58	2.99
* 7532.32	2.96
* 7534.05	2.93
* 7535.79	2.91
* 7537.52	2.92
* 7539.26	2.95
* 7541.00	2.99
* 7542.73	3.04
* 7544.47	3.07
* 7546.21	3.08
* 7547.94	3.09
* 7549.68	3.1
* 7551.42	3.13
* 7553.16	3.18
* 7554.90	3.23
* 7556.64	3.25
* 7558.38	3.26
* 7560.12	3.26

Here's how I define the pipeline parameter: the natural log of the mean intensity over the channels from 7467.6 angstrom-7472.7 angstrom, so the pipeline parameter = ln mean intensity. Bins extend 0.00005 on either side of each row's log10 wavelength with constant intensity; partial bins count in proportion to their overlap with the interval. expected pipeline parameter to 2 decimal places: 1.11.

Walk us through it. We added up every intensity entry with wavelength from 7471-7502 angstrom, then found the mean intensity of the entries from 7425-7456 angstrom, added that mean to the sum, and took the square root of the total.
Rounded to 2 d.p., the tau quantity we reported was 7.70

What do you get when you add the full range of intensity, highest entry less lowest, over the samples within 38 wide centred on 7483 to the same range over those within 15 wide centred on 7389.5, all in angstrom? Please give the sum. 0.49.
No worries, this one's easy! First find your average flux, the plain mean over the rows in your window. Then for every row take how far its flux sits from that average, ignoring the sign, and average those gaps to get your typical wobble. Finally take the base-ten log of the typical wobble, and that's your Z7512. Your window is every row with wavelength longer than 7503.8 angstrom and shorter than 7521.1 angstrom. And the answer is -0.86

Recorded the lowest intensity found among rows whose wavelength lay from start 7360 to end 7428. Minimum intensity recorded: 2.89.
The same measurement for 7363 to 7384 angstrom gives 2.92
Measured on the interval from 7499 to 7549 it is 2.91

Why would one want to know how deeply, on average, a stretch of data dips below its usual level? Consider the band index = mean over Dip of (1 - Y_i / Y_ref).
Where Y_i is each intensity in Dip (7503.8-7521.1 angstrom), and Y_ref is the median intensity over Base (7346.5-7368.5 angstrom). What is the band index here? -0.088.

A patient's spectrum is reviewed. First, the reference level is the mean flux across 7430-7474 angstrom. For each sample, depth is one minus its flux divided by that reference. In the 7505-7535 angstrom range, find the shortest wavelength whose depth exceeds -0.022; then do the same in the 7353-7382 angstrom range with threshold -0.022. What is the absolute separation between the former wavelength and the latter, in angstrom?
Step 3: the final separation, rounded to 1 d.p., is 162.6 angstrom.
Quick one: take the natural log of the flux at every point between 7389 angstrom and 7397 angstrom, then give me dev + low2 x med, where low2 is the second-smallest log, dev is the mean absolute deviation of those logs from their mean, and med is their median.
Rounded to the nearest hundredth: 1.19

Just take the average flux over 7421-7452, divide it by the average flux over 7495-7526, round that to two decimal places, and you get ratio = 0.93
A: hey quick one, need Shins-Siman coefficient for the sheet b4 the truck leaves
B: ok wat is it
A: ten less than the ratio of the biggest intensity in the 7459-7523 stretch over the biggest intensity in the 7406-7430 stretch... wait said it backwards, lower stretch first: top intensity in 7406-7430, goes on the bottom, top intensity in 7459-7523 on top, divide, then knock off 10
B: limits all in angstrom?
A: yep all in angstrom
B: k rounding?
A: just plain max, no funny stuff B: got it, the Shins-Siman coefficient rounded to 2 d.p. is -8.87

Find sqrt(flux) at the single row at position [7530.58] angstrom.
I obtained 1.73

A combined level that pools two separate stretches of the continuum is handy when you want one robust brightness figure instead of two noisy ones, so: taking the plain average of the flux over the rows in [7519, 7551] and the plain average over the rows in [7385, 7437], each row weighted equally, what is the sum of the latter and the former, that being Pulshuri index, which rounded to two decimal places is 5.95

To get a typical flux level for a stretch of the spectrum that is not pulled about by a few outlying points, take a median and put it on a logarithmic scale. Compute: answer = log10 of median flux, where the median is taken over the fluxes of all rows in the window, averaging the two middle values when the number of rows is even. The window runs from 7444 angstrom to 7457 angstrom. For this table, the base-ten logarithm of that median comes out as 0.476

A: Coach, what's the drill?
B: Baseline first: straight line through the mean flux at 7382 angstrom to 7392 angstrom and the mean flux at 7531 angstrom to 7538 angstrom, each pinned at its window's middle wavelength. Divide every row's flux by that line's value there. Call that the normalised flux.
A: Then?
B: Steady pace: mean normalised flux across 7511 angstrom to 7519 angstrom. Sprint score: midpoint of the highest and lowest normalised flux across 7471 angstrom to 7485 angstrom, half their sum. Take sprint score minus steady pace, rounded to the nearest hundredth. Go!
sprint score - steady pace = 0.00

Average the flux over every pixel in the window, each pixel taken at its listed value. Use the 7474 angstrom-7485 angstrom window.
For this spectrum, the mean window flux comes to 3.06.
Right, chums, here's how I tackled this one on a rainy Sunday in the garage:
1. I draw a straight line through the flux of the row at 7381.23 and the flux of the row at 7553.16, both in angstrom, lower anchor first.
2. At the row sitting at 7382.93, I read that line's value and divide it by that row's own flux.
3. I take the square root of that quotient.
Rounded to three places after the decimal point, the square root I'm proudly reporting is 1.014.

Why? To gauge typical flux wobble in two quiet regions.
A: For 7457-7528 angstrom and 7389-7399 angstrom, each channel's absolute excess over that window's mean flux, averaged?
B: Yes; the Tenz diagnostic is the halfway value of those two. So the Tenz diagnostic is 0.07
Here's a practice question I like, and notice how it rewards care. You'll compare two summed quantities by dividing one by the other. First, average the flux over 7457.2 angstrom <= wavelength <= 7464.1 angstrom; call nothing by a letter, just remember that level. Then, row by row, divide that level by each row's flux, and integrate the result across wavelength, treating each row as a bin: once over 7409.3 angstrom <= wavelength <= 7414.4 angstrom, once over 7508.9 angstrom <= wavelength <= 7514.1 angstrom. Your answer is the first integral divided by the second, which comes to 1.05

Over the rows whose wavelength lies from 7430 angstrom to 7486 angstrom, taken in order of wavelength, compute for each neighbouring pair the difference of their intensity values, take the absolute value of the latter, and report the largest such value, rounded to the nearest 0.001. 0.040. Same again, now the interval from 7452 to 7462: 0.030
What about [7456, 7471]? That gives 0.030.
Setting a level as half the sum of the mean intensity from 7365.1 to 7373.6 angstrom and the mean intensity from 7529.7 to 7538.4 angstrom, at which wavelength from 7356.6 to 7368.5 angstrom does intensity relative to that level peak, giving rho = 7367.65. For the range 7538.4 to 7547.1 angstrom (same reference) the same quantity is 7546.21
